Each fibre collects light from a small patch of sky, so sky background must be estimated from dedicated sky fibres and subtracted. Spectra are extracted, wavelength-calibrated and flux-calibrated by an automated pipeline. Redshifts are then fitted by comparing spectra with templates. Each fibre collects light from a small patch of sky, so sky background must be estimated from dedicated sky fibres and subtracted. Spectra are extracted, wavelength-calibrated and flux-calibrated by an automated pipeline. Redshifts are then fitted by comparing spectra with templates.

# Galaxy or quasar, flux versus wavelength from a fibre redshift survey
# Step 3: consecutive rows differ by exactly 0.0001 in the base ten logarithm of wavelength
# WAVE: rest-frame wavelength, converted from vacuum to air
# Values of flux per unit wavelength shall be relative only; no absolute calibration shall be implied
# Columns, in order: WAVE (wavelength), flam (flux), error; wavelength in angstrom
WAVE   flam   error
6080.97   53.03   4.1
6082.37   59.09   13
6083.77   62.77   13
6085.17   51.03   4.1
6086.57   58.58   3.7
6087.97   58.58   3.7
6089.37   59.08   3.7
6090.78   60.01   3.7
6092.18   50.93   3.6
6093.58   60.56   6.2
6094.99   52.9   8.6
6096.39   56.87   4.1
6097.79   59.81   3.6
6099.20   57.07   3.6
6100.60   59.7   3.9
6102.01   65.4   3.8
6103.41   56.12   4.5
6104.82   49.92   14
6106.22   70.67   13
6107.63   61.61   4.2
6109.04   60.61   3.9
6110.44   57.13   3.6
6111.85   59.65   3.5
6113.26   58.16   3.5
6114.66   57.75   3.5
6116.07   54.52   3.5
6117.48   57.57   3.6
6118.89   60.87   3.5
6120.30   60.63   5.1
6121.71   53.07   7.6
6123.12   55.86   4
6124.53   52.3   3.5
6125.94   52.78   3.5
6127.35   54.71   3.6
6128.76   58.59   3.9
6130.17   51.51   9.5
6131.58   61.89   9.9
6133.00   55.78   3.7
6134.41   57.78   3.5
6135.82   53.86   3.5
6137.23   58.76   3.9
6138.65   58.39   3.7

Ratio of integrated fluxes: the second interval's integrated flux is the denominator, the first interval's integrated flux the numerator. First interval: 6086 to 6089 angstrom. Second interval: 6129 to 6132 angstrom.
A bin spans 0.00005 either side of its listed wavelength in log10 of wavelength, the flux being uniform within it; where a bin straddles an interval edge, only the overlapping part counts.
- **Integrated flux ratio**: 1.0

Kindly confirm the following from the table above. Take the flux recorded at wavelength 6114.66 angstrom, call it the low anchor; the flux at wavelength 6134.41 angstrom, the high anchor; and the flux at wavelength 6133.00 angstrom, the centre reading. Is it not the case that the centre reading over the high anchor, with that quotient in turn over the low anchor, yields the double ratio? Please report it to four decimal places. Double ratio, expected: 0.0167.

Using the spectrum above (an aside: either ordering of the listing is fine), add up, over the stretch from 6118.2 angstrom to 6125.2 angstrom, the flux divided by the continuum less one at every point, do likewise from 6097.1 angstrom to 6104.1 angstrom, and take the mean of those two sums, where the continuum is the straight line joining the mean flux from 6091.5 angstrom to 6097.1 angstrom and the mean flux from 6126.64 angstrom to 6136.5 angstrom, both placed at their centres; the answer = 0.21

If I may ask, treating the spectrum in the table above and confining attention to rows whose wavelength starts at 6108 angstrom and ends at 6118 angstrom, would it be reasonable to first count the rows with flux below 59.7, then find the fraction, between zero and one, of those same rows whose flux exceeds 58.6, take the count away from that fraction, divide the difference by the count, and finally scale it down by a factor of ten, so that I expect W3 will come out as -0.095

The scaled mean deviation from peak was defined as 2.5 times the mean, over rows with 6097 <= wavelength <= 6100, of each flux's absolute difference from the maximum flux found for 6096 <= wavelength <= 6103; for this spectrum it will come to 17.4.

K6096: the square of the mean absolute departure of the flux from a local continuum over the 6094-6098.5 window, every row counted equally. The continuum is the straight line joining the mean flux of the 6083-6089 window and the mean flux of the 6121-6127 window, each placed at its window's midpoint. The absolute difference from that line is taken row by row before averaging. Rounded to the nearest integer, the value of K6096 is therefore 6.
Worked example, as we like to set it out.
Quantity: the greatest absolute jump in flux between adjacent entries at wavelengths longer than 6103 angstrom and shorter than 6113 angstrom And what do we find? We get 21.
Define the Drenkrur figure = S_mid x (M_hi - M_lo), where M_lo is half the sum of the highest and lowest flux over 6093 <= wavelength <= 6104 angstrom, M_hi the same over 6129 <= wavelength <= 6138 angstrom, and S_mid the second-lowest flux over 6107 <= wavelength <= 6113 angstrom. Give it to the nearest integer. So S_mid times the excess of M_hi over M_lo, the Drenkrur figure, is -146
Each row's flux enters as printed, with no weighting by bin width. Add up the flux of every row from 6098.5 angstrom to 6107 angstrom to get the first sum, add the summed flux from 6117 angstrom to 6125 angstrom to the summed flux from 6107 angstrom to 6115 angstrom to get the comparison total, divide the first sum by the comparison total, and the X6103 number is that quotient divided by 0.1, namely 5.16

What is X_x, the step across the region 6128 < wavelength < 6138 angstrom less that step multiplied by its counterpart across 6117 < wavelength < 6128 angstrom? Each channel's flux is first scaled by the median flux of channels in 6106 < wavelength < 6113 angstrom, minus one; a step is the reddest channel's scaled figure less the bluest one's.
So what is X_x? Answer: 0.003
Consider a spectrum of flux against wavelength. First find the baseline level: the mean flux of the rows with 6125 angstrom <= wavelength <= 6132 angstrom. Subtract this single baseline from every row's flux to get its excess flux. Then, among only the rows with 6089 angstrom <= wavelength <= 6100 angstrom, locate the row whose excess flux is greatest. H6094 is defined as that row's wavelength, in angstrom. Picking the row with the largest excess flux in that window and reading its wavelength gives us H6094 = 6093.58 angstrom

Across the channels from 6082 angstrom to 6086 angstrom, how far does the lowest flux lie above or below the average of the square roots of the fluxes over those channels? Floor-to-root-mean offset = 43.4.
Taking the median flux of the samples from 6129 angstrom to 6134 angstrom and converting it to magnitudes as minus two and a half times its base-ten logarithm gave -4.37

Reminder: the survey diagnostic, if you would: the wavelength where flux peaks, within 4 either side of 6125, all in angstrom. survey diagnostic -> 6128.76 angstrom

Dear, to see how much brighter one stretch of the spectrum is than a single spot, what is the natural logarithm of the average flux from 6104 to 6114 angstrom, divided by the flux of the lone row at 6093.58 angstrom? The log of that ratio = -0.015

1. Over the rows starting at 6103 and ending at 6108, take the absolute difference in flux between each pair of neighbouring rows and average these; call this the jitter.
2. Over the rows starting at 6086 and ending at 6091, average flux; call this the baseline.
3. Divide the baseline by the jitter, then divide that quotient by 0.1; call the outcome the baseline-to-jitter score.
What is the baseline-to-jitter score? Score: 49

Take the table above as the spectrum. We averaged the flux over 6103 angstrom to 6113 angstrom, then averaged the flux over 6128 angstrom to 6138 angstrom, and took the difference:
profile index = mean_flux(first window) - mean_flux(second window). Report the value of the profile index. 2.5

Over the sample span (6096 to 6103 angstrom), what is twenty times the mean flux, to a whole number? 1195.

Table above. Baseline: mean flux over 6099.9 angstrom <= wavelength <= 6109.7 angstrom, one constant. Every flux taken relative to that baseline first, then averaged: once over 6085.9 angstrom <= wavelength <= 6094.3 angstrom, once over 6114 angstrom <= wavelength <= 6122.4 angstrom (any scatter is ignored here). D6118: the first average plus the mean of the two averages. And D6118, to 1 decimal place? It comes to -5.5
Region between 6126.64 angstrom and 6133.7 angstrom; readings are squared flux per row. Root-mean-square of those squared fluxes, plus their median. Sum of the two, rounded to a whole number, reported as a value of 6341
